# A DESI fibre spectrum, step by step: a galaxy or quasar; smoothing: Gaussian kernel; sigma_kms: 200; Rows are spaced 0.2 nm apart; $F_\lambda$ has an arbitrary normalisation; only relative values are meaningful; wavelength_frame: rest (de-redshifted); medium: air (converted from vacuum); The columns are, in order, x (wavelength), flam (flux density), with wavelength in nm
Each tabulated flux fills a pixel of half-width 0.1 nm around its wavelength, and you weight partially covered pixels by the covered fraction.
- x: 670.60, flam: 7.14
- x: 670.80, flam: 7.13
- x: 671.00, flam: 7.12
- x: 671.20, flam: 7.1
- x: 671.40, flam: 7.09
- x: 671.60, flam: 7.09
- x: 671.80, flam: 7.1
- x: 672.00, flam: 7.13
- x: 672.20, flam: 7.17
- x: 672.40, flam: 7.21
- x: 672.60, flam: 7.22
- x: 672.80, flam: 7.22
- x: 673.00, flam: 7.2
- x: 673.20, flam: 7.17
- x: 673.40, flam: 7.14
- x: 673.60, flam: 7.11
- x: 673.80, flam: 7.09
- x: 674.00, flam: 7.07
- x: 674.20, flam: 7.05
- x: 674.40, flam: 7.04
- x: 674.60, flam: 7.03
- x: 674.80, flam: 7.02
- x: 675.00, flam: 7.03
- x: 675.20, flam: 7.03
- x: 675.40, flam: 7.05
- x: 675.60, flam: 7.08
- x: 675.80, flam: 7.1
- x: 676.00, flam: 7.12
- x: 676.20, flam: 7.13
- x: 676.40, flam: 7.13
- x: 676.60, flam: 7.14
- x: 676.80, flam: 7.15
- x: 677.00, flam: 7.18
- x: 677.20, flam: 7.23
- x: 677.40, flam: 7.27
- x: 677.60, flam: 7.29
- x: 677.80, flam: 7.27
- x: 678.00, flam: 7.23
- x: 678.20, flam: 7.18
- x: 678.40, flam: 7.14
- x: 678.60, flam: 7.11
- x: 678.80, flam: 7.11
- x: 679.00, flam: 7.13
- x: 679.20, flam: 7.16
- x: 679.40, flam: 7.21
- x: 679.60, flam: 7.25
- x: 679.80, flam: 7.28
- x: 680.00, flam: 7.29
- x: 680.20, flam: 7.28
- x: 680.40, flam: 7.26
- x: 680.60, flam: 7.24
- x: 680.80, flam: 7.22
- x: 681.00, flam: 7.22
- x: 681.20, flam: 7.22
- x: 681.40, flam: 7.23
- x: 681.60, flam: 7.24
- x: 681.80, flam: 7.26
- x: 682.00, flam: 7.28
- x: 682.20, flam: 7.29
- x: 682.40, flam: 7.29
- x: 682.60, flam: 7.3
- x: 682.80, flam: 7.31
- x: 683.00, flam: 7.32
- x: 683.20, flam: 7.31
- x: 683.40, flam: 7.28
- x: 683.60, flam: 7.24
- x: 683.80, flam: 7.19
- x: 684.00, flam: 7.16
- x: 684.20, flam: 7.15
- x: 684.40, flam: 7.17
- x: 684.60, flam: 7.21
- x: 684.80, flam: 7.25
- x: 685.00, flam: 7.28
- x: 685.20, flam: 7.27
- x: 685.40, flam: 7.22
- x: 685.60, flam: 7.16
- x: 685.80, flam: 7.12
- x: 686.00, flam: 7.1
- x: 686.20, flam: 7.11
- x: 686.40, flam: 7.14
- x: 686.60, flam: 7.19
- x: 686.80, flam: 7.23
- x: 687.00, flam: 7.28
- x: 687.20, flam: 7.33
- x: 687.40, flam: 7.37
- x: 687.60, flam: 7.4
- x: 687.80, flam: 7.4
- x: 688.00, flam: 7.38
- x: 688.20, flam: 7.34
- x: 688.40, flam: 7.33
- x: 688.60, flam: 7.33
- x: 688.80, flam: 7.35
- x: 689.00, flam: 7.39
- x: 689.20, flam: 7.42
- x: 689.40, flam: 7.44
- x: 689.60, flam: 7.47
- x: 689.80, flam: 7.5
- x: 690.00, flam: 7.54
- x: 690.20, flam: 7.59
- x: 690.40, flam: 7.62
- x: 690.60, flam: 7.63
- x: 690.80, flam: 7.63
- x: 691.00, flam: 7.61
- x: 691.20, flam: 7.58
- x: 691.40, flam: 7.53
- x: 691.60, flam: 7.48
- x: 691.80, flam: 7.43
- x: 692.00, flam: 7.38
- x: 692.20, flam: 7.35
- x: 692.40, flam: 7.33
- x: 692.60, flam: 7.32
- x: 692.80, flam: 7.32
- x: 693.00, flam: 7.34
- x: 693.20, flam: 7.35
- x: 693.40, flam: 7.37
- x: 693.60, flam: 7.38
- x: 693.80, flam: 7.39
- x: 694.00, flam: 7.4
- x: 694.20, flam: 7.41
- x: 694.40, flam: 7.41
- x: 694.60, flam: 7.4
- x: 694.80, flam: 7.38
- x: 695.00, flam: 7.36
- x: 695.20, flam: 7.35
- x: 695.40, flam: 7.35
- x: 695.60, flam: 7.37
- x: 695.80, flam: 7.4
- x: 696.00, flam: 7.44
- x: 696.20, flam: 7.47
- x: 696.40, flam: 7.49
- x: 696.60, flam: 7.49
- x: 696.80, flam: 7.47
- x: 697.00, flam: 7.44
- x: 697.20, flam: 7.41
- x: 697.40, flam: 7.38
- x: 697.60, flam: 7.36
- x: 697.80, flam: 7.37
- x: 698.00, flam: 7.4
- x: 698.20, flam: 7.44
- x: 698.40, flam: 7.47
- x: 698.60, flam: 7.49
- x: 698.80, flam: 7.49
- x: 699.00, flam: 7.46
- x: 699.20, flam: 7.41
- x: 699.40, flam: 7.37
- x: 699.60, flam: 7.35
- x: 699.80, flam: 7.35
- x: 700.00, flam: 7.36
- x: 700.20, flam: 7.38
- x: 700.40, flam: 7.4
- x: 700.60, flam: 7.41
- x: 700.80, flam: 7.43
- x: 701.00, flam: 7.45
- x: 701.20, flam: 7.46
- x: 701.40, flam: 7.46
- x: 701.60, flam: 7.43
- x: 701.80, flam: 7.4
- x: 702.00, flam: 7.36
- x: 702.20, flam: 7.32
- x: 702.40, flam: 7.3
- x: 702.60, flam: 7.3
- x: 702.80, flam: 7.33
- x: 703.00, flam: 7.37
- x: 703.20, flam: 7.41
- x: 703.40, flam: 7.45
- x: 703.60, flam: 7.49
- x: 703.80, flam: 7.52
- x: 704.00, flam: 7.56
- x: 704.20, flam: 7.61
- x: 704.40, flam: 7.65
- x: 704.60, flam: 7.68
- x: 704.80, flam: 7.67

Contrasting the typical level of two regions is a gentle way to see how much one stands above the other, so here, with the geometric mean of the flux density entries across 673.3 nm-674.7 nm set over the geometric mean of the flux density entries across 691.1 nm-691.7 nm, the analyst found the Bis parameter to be 0.940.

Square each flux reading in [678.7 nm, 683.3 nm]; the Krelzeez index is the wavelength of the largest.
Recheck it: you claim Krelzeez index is 683.00 nm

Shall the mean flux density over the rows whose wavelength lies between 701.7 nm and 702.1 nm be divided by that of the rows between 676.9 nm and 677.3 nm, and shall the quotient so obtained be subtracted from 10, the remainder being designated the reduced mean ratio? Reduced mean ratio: 8.976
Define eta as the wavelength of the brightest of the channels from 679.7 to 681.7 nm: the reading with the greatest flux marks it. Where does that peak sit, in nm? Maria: 680.00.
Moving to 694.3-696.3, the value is 696.20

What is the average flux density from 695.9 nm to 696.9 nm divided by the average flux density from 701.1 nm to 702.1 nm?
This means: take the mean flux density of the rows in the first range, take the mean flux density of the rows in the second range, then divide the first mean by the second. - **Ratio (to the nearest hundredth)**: 1.01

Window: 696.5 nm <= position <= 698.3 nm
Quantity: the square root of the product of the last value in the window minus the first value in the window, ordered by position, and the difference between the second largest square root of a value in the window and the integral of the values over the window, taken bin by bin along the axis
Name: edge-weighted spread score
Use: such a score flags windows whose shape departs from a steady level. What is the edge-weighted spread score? 0.73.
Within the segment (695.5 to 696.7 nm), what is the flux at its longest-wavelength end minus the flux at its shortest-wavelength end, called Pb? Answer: 0.12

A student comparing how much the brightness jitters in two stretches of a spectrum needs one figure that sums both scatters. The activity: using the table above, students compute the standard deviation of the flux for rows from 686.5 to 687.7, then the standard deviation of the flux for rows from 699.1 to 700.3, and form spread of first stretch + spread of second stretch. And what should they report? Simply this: 0.10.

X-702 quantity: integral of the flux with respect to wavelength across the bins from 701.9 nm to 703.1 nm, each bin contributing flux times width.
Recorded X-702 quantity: 8.80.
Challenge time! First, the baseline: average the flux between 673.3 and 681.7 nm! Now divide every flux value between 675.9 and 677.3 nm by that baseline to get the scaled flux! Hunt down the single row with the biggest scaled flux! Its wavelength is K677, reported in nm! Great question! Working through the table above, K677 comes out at 677.20 nm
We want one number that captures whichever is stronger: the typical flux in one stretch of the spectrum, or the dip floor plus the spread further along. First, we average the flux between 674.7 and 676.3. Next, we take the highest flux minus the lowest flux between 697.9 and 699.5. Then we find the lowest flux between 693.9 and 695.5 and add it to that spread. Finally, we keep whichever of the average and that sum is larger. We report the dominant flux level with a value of 7.47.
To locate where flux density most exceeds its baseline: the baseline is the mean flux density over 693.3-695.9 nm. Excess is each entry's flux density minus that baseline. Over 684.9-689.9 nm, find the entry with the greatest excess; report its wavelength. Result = 689.80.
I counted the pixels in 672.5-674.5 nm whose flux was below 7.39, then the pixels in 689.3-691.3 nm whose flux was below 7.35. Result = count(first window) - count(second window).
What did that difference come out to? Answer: 10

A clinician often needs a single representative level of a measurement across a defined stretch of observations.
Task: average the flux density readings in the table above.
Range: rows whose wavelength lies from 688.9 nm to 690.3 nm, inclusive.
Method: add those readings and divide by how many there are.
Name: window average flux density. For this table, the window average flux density 7.48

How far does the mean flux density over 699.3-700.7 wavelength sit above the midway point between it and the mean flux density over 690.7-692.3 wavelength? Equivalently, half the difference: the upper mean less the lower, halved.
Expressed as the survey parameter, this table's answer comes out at -0.062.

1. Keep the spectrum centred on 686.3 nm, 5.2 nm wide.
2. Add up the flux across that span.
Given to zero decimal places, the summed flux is 188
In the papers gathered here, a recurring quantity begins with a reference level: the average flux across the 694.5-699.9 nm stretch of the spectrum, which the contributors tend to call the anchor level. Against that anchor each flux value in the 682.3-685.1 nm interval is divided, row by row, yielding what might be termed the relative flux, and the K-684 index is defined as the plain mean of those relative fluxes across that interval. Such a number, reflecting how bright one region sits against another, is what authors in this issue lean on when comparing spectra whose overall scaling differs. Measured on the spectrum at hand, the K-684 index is 0.978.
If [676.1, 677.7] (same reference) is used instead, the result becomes 0.970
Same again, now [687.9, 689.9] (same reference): 0.998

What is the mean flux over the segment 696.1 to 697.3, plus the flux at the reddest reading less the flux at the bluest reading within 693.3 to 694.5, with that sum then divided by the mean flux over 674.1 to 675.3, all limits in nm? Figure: 1.067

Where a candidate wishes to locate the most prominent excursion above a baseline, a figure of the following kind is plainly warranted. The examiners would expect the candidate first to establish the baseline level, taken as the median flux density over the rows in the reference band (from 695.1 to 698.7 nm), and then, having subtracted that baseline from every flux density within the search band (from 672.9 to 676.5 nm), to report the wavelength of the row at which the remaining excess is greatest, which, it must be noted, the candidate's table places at 673.00 nm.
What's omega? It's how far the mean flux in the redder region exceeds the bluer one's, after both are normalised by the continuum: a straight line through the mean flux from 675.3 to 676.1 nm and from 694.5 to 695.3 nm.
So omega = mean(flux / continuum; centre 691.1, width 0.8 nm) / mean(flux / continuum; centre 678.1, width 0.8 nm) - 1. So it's 0.025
